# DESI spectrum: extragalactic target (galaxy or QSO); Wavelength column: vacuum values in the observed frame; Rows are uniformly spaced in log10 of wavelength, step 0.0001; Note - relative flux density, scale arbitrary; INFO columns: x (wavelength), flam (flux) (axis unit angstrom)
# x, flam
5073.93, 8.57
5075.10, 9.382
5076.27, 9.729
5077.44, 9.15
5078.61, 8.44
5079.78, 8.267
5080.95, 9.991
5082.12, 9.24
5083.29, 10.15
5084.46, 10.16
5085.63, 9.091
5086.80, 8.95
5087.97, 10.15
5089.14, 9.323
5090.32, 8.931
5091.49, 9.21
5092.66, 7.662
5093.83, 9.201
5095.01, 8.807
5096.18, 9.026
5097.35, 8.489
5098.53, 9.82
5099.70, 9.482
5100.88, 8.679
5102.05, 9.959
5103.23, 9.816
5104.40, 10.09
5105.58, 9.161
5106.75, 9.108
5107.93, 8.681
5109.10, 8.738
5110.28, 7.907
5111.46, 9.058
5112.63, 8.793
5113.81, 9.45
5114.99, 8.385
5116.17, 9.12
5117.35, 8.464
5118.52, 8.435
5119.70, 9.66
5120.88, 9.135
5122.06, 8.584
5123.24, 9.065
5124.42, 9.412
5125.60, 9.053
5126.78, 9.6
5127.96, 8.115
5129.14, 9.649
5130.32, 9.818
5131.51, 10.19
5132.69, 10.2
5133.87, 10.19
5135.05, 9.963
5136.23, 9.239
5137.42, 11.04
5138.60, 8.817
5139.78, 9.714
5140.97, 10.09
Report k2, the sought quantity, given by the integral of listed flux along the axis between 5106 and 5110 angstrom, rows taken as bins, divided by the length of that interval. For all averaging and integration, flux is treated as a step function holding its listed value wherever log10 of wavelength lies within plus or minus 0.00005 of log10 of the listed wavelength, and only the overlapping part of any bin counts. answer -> 8.79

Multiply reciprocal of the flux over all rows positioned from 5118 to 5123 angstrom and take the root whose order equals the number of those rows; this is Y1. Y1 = 0.112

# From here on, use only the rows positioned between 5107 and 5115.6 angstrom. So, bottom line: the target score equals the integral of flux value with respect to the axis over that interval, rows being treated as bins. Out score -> 75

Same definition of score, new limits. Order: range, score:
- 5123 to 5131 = 74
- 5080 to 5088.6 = 83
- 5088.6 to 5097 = 74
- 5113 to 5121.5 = 76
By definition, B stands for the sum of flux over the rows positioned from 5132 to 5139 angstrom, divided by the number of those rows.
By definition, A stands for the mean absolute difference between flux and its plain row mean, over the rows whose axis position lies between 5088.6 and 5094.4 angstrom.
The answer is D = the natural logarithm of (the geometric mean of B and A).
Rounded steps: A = 0.48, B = 9.9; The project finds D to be 0.78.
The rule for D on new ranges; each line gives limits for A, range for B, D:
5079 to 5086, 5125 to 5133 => 0.89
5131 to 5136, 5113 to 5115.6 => -0.13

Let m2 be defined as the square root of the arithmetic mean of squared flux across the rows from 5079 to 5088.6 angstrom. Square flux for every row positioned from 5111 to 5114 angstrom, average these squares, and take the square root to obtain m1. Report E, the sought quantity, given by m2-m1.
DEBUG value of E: 0.4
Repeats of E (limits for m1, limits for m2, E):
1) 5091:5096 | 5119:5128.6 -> 0.3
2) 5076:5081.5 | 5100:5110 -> 0.2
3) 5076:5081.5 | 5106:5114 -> -0.3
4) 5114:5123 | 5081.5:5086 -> 0.8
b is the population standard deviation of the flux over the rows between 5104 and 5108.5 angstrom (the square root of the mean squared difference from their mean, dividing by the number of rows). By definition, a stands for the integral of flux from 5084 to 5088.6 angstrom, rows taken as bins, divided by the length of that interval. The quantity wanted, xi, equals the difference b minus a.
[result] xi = -9.07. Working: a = 9.58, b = 0.514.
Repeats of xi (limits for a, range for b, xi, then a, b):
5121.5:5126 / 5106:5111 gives -8.59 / 9.03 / 0.437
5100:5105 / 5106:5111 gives -9.18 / 9.62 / 0.437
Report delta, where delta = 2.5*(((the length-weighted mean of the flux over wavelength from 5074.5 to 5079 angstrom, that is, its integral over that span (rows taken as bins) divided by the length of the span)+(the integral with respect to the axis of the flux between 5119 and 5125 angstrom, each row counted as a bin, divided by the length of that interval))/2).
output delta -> 22.9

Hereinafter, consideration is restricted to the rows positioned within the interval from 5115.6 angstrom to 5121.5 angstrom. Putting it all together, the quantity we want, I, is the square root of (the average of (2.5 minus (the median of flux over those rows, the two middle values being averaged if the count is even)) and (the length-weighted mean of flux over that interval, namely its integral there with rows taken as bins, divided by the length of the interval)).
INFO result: 1.083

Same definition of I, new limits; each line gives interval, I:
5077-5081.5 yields 1.151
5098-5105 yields 1.077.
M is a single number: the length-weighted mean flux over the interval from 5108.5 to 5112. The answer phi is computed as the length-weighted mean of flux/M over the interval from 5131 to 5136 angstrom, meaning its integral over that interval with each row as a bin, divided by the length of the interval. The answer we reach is 1.18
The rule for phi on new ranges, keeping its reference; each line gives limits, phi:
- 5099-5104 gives 1.11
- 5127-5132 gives 1.10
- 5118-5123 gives 1.05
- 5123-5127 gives 1.08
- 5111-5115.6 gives 1.04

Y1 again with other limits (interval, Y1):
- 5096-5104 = 0.107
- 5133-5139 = 0.102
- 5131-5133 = 0.098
